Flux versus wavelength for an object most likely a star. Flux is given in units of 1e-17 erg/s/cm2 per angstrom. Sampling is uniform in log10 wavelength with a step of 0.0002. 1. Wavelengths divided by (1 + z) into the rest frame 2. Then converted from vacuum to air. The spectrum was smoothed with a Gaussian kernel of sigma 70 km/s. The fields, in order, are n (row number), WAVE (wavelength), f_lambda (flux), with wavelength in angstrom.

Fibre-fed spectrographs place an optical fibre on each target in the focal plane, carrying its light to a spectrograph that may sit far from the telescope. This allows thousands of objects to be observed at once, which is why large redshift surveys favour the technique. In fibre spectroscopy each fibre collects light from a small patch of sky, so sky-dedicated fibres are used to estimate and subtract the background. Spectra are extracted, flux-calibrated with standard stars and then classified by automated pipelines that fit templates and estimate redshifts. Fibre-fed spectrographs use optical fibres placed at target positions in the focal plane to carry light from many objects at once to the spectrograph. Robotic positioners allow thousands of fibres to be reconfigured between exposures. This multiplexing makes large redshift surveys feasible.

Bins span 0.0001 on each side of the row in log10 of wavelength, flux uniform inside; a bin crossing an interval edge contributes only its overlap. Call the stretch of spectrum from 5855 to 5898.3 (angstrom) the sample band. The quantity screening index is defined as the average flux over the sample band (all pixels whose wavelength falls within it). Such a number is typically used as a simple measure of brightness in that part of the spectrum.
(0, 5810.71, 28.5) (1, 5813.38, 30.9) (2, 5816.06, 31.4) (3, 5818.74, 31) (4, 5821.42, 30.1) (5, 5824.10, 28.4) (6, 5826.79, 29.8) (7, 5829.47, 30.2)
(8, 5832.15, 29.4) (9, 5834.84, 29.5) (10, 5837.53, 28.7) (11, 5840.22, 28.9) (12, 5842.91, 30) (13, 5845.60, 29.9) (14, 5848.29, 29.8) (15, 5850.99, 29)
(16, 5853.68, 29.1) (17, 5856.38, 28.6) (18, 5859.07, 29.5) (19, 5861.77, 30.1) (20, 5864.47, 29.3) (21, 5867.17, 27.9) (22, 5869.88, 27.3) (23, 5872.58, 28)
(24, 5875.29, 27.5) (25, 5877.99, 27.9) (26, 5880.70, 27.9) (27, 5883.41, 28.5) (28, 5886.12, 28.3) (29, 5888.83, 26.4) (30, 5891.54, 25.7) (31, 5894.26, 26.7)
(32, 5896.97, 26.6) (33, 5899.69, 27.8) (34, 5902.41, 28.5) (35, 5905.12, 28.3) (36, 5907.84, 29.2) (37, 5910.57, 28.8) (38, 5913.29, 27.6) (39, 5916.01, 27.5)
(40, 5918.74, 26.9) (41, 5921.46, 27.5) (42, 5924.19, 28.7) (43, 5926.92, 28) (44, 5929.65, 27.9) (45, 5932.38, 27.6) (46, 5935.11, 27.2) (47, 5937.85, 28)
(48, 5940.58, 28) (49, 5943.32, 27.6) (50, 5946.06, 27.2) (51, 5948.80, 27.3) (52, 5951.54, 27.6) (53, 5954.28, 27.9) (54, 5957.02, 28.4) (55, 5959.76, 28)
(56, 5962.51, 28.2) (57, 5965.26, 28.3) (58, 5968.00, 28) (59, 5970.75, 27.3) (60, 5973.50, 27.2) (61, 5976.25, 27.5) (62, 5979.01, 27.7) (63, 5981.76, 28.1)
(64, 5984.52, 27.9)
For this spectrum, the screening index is 27.89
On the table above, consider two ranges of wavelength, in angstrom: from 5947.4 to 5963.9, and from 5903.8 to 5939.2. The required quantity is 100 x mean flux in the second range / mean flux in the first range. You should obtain 100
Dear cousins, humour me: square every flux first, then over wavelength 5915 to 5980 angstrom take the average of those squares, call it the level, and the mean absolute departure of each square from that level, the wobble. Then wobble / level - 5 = -4.97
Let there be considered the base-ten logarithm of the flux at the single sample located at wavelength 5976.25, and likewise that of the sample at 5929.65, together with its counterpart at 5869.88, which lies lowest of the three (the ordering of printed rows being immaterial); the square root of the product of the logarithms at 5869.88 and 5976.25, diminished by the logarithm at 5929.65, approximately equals -0.008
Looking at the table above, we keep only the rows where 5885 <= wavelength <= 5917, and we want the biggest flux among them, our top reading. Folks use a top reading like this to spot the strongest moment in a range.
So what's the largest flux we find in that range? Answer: 29.2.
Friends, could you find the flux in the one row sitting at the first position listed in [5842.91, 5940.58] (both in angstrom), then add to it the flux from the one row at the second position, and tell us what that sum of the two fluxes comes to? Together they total 58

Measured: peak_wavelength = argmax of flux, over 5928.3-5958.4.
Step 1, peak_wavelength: 5957.02 angstrom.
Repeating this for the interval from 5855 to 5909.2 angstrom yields 5861.77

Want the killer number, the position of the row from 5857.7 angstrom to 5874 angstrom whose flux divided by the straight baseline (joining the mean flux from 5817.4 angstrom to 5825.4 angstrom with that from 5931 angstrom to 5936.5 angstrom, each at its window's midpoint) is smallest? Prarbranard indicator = 5869.88 angstrom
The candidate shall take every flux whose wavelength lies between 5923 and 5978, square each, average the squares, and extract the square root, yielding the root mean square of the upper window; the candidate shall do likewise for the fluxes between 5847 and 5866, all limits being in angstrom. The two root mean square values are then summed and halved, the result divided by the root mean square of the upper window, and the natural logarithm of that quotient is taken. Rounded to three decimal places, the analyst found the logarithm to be 0.027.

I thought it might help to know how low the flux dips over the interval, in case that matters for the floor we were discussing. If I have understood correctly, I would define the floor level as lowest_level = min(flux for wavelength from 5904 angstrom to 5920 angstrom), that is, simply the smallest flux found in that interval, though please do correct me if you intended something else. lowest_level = 26.9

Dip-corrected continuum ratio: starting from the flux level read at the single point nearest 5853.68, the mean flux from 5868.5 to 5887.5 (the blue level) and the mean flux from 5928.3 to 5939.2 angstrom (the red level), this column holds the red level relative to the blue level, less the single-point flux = -28.1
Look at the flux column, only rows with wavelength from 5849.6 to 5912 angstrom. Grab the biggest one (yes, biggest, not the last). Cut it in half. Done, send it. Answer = 15.05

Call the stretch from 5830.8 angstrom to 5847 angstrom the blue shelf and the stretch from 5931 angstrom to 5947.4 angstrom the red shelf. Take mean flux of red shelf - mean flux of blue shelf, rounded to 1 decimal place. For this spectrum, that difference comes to -1.8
